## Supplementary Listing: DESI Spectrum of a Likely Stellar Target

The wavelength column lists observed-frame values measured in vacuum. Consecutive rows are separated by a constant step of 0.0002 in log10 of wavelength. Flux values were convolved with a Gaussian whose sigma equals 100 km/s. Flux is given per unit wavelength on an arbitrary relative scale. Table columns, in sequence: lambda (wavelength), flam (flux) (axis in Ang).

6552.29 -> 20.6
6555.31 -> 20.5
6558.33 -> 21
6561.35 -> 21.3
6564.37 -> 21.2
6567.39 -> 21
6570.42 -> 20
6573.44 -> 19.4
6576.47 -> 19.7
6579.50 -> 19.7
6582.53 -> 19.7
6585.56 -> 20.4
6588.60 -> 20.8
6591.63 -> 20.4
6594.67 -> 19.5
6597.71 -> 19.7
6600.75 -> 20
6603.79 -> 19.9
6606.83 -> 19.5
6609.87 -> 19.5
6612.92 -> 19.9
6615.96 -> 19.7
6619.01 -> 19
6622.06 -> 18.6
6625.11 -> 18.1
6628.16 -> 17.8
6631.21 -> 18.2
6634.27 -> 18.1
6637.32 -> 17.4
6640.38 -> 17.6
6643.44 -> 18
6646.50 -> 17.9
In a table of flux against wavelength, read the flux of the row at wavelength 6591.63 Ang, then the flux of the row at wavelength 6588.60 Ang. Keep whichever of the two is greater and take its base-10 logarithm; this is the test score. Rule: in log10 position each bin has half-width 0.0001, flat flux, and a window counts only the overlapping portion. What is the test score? 1.32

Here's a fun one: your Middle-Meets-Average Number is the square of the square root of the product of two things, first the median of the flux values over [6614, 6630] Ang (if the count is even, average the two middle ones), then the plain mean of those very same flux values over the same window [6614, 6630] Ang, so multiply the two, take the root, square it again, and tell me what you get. 347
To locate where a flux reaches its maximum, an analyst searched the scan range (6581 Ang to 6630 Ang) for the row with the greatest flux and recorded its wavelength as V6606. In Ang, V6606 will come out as 6588.60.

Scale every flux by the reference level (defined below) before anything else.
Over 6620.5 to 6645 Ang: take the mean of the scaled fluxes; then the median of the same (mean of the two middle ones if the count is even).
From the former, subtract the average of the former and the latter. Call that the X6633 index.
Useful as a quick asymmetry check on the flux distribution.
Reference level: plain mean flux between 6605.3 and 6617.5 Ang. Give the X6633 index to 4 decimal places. -0.0019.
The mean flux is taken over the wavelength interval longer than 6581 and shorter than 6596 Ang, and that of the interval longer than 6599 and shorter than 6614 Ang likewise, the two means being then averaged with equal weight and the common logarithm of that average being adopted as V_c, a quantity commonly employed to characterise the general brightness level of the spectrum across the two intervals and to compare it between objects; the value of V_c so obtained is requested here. 1.30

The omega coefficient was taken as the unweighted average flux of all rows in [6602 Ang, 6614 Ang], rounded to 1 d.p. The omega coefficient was 19.7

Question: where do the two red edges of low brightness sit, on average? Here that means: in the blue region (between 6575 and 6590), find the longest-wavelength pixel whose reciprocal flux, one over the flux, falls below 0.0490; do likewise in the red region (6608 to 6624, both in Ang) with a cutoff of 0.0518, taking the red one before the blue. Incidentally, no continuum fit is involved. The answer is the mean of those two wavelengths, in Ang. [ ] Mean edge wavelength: 6602.3 Ang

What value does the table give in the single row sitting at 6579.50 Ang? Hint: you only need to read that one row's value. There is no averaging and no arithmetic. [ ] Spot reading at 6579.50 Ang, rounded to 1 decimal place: 19.7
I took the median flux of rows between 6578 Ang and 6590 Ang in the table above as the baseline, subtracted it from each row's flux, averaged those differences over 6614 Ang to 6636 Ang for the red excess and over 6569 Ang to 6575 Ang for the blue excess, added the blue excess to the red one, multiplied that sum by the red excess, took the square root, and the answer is 1.7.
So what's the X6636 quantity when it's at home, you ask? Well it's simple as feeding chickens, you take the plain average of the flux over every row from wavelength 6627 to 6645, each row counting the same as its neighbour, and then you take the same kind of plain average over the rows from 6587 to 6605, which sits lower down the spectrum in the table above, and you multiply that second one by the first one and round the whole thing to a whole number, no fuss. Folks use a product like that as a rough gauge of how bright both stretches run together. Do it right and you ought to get 358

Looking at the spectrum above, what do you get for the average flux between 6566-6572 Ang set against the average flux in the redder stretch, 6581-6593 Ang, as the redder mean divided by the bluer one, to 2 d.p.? 0.99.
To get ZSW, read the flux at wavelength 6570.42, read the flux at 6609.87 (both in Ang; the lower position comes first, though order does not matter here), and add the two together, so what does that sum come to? 39.5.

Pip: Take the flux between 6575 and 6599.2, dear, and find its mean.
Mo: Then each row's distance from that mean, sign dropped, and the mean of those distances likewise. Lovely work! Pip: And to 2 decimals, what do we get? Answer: 0.41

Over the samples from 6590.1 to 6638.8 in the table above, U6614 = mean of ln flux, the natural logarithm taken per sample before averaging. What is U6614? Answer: 2.95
